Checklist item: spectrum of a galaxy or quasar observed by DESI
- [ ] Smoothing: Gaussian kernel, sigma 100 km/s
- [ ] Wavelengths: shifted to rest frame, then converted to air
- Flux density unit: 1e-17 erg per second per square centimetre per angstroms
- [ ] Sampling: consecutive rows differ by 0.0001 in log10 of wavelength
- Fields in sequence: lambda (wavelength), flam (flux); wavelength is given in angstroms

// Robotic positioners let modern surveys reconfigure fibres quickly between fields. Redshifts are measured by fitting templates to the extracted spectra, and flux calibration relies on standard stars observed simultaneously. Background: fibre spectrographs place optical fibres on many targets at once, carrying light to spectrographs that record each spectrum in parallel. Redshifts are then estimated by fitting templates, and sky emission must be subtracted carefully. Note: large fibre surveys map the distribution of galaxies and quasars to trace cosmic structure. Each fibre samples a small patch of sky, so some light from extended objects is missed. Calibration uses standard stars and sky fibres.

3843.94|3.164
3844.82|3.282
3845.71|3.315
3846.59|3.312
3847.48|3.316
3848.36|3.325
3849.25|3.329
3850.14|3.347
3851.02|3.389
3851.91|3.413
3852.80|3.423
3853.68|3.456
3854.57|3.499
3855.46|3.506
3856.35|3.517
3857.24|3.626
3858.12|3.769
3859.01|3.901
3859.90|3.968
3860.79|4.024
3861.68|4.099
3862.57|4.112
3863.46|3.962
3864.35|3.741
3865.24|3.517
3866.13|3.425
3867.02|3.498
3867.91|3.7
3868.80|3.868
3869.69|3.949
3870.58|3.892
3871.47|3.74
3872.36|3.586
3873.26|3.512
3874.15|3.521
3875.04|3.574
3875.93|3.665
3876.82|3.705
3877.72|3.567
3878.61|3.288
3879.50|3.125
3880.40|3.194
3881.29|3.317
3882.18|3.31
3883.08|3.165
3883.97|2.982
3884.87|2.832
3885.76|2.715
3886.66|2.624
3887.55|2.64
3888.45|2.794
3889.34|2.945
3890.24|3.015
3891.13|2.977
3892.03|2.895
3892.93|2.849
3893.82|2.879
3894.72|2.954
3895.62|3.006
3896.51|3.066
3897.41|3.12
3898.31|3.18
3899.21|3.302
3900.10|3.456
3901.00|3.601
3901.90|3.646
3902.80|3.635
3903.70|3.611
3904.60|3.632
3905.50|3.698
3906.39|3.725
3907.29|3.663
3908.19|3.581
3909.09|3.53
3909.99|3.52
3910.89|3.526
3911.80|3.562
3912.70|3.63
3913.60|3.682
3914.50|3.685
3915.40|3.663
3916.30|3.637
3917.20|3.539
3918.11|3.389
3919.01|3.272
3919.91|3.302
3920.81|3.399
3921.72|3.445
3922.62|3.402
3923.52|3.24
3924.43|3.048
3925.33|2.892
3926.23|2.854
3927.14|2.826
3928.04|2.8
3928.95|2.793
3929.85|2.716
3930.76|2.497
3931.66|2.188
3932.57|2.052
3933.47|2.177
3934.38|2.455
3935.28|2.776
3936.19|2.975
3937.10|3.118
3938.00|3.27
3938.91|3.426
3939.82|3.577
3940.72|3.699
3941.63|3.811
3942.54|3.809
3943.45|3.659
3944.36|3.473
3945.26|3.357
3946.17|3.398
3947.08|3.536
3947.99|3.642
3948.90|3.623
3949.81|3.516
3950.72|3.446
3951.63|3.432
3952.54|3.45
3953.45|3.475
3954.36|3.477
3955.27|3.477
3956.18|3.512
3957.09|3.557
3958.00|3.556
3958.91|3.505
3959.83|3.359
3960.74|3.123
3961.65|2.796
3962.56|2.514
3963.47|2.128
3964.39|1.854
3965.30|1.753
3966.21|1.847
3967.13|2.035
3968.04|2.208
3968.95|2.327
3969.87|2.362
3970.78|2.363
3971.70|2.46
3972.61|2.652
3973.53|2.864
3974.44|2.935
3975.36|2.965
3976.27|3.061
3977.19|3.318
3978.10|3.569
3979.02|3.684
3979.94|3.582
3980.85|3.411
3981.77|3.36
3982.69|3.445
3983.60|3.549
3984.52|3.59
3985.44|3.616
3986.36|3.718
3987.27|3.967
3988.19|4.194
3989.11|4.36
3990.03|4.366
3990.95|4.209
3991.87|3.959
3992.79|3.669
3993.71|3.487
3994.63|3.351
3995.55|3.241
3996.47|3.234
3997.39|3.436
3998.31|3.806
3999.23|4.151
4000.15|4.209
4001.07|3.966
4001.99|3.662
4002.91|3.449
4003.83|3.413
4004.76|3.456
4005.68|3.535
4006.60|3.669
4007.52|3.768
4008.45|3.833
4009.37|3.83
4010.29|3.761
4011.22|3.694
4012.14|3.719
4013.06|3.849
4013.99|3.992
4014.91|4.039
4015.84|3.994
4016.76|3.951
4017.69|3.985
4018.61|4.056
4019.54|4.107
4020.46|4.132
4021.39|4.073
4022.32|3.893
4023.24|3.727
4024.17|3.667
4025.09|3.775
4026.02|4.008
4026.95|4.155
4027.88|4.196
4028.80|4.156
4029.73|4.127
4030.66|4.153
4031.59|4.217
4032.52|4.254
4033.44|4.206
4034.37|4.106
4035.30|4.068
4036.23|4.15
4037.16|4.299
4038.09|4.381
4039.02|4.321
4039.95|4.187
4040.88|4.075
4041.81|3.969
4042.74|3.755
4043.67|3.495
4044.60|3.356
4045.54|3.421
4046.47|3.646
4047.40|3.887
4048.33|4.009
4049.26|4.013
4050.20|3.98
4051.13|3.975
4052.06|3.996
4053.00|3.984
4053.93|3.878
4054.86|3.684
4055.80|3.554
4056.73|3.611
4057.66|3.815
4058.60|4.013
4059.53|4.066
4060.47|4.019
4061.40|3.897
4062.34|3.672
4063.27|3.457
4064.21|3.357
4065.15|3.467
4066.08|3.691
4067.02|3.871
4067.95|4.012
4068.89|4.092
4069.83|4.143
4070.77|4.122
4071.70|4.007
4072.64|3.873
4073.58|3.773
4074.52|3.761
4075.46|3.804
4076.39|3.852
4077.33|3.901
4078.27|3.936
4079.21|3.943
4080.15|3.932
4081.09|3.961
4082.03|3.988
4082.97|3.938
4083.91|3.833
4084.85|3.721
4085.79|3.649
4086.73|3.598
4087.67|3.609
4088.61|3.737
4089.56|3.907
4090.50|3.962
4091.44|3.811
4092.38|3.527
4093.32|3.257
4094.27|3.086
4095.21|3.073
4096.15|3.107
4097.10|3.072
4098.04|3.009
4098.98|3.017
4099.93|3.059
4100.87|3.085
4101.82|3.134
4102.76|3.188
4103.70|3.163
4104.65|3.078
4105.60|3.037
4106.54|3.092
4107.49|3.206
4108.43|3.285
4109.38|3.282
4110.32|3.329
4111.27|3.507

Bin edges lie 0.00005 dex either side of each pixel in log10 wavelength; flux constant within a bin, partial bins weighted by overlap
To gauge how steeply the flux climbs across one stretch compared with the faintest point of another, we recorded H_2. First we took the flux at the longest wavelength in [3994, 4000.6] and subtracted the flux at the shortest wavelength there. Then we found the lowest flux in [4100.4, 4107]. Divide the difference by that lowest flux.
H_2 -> 0.28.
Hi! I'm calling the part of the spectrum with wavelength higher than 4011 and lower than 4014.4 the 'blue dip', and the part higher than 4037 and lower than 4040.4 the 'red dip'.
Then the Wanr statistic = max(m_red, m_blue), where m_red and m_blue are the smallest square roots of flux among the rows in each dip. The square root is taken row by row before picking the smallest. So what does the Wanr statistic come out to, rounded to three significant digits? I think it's 2.05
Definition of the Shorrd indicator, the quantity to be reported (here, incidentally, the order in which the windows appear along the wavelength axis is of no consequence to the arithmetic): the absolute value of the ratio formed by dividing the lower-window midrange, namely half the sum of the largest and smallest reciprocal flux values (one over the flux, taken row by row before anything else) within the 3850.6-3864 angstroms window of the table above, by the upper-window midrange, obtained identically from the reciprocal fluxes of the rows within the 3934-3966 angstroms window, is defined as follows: 0.6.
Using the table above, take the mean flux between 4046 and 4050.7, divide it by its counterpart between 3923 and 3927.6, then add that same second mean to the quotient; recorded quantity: 4.29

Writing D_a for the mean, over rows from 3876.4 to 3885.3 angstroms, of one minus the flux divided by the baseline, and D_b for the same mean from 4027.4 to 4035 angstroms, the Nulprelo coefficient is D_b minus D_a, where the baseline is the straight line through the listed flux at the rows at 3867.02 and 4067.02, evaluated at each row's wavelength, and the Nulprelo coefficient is -0.18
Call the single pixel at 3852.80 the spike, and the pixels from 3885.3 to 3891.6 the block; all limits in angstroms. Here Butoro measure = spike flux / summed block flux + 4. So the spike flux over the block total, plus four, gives 4.17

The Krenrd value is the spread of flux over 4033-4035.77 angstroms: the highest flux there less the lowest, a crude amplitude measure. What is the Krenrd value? 0.14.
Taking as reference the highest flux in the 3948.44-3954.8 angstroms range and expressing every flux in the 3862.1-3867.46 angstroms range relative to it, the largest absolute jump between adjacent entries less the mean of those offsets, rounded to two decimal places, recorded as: 0.14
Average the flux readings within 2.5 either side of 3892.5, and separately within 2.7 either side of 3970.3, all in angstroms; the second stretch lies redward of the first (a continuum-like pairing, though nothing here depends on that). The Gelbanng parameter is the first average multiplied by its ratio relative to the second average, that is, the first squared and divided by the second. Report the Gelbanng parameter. 3.6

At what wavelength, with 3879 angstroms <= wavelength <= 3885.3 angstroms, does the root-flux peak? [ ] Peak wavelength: 3881.29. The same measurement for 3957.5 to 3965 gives 3958.00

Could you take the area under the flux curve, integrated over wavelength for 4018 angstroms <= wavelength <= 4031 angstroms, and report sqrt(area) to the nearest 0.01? 7.22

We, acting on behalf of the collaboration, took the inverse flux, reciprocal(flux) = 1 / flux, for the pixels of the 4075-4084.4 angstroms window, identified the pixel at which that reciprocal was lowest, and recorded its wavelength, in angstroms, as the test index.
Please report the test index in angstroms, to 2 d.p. 4082.03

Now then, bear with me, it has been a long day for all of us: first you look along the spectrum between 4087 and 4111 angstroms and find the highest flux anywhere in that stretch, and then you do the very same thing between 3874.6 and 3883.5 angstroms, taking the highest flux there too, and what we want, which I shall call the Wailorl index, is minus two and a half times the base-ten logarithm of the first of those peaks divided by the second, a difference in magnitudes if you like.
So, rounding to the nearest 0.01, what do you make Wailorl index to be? -0.07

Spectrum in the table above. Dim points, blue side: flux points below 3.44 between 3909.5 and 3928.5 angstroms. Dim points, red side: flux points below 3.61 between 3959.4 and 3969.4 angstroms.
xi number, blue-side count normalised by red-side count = 1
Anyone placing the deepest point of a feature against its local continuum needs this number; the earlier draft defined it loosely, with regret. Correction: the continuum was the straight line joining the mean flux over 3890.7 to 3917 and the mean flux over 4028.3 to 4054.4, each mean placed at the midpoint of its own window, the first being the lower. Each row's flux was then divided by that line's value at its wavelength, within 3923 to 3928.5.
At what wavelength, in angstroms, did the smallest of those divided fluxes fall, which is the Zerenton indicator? 3928.04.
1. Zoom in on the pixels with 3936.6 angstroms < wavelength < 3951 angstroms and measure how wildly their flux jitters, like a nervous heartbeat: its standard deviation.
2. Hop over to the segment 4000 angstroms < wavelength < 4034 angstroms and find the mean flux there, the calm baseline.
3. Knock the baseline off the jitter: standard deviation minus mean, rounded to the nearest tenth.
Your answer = -3.7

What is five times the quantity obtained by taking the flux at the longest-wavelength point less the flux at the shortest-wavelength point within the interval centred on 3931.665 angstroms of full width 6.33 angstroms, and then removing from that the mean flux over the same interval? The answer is -14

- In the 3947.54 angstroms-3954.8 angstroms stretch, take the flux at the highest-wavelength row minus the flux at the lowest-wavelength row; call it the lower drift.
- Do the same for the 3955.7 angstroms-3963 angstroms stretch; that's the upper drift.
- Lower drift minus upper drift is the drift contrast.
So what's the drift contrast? 0.83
